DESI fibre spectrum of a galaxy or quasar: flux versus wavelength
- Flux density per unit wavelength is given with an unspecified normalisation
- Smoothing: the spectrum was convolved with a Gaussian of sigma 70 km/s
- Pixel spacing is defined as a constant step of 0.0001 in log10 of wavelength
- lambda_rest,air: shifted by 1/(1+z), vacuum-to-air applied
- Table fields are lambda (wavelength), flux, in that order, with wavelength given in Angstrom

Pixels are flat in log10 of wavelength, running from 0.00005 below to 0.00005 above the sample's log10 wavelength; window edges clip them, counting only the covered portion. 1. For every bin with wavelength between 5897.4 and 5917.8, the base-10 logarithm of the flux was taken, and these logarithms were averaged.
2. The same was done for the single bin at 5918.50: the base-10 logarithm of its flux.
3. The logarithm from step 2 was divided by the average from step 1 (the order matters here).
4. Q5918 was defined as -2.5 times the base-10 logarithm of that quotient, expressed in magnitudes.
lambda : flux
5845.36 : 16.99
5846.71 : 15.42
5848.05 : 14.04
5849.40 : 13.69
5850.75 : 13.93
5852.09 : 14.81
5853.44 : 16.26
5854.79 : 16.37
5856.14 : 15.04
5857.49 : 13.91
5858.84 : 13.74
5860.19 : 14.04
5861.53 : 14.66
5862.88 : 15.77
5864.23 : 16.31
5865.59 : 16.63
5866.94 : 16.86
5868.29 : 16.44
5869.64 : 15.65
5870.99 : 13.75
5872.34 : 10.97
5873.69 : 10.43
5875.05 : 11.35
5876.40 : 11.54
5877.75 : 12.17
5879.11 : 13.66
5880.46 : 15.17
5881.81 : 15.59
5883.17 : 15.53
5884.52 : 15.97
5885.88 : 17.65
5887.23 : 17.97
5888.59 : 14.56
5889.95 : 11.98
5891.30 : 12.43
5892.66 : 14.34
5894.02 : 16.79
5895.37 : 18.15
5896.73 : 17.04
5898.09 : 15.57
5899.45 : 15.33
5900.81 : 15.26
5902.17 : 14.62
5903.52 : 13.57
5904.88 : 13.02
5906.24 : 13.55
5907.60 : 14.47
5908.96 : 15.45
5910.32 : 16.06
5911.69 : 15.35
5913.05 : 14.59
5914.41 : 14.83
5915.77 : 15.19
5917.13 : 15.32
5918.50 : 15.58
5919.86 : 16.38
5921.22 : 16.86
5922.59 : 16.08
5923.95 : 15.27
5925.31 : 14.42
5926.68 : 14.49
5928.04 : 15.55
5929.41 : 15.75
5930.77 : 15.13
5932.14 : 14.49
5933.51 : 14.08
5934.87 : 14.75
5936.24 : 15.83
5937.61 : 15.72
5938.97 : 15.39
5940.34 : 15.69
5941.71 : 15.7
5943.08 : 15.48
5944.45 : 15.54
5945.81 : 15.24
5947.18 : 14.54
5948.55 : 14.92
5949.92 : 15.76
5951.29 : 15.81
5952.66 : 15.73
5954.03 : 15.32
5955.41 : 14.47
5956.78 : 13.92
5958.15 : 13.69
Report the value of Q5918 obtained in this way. -0.021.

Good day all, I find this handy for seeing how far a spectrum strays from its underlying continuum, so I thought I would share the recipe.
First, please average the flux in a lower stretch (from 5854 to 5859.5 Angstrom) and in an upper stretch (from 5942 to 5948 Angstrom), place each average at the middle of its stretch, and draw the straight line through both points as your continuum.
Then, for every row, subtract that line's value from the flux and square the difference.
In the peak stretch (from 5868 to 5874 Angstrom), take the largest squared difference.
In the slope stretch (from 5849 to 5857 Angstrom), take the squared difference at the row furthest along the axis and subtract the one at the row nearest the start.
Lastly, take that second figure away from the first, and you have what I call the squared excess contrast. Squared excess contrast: 21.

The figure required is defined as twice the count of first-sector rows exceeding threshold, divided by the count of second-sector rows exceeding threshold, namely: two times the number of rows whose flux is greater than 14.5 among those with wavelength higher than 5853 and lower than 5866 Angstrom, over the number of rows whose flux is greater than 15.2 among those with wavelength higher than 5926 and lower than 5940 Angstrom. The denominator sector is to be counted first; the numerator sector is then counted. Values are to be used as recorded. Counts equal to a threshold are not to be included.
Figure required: 2.8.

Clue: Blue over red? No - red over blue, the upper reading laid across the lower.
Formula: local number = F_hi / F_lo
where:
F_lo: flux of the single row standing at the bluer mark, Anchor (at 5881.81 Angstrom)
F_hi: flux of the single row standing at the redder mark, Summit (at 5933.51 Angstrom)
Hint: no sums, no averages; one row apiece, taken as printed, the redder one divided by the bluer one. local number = 0.90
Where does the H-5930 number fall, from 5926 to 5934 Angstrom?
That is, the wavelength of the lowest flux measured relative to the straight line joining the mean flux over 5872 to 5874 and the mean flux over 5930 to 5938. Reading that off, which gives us 5933.51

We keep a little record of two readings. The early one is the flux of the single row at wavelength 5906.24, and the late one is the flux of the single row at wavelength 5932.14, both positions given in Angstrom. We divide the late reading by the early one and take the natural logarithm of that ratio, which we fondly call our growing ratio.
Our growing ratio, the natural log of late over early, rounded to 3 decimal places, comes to 0.067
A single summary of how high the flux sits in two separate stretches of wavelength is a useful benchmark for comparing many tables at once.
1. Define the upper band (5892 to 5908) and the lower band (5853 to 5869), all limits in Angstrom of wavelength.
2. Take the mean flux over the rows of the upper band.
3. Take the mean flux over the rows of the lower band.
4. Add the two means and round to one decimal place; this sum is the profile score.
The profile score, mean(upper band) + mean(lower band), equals 30.6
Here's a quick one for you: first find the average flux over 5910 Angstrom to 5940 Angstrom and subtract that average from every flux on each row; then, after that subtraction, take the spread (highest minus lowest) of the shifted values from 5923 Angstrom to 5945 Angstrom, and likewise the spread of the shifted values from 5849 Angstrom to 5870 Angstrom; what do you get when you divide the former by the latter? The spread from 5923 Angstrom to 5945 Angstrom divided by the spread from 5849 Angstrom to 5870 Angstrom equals 0.6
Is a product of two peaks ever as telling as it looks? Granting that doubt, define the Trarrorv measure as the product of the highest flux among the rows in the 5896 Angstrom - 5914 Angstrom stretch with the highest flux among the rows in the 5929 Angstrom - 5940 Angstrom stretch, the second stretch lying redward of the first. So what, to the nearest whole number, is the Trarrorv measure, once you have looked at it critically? 270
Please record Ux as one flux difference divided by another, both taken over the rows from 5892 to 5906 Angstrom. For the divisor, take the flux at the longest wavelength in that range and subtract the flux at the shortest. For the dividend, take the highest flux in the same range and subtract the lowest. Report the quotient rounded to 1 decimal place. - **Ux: -3.9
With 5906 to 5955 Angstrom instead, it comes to 1.9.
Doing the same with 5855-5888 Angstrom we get 2.6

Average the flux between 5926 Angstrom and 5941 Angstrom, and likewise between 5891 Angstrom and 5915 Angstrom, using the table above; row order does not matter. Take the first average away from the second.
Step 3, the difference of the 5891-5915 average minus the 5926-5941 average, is -0.1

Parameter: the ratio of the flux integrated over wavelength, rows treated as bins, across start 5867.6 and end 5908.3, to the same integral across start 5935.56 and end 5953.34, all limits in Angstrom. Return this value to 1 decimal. 2.1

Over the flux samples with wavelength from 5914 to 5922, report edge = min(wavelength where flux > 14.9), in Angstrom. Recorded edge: 5915.77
